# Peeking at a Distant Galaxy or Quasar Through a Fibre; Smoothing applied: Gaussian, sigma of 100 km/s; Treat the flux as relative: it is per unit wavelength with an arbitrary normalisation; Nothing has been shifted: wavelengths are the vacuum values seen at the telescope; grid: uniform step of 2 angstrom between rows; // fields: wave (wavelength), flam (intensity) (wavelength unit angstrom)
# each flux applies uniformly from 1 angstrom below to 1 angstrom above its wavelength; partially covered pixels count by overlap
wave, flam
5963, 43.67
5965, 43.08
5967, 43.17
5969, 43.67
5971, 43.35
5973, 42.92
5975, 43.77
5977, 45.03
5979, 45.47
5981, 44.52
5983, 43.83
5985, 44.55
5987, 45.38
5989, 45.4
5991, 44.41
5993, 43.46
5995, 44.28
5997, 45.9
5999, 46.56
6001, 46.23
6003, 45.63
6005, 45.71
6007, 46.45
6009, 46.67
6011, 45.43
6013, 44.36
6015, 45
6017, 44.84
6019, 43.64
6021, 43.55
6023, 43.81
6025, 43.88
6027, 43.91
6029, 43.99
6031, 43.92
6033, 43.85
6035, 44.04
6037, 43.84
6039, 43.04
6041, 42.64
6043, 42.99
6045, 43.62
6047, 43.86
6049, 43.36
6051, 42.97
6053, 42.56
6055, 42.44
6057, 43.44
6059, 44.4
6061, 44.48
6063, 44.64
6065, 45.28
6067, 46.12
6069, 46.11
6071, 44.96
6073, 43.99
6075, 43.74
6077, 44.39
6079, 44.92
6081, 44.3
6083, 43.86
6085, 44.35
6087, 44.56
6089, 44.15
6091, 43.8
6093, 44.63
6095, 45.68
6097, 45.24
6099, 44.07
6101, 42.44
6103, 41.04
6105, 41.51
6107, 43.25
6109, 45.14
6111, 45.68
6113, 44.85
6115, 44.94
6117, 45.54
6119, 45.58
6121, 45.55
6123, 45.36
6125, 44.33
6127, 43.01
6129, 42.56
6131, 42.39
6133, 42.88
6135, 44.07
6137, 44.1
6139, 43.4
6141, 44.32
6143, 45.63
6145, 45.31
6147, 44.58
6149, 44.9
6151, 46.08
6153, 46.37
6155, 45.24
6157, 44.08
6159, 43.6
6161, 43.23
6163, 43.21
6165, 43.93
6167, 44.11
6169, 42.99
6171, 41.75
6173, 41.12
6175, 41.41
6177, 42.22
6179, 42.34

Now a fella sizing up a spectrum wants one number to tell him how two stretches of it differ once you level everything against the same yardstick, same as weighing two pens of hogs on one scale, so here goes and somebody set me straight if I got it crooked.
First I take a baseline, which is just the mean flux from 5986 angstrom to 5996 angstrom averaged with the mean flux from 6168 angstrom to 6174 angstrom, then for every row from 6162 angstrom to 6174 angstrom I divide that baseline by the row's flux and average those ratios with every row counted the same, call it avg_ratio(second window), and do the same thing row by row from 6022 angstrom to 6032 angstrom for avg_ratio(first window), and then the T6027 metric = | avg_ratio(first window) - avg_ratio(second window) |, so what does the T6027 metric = 0.025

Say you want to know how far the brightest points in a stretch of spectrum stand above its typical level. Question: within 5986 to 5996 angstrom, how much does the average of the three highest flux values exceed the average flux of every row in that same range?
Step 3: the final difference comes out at 0.48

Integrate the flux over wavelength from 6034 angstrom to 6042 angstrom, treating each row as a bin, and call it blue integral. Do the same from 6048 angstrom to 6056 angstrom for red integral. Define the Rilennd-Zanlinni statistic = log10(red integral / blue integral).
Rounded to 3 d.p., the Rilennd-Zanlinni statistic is -0.006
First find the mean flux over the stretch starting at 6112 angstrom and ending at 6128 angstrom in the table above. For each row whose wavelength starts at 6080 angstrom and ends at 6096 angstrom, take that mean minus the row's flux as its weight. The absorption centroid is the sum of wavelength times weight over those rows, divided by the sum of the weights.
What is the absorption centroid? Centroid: 6085.0 angstrom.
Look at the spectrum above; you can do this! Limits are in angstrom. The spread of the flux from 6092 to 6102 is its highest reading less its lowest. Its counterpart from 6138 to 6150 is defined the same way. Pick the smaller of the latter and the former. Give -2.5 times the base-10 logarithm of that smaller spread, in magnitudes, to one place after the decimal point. -0.9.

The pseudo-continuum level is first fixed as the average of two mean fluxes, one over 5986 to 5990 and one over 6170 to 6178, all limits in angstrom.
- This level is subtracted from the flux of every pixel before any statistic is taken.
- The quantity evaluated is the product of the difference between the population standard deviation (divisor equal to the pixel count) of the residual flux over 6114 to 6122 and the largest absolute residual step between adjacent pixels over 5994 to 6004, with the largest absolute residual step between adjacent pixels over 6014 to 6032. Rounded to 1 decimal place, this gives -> -1.6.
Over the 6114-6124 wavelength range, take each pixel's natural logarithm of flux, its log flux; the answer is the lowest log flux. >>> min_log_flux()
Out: 3.81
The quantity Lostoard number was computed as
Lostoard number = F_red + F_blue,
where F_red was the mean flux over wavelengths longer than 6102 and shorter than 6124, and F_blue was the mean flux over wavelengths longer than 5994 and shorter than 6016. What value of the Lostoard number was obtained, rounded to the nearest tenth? 90.1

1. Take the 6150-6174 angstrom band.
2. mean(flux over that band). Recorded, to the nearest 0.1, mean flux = 43.8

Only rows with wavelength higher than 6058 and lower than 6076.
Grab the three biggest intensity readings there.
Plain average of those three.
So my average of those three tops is 45.8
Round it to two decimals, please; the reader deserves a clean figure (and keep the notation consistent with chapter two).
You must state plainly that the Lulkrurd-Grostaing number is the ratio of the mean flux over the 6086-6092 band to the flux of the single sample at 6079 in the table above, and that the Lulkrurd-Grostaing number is 0.98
